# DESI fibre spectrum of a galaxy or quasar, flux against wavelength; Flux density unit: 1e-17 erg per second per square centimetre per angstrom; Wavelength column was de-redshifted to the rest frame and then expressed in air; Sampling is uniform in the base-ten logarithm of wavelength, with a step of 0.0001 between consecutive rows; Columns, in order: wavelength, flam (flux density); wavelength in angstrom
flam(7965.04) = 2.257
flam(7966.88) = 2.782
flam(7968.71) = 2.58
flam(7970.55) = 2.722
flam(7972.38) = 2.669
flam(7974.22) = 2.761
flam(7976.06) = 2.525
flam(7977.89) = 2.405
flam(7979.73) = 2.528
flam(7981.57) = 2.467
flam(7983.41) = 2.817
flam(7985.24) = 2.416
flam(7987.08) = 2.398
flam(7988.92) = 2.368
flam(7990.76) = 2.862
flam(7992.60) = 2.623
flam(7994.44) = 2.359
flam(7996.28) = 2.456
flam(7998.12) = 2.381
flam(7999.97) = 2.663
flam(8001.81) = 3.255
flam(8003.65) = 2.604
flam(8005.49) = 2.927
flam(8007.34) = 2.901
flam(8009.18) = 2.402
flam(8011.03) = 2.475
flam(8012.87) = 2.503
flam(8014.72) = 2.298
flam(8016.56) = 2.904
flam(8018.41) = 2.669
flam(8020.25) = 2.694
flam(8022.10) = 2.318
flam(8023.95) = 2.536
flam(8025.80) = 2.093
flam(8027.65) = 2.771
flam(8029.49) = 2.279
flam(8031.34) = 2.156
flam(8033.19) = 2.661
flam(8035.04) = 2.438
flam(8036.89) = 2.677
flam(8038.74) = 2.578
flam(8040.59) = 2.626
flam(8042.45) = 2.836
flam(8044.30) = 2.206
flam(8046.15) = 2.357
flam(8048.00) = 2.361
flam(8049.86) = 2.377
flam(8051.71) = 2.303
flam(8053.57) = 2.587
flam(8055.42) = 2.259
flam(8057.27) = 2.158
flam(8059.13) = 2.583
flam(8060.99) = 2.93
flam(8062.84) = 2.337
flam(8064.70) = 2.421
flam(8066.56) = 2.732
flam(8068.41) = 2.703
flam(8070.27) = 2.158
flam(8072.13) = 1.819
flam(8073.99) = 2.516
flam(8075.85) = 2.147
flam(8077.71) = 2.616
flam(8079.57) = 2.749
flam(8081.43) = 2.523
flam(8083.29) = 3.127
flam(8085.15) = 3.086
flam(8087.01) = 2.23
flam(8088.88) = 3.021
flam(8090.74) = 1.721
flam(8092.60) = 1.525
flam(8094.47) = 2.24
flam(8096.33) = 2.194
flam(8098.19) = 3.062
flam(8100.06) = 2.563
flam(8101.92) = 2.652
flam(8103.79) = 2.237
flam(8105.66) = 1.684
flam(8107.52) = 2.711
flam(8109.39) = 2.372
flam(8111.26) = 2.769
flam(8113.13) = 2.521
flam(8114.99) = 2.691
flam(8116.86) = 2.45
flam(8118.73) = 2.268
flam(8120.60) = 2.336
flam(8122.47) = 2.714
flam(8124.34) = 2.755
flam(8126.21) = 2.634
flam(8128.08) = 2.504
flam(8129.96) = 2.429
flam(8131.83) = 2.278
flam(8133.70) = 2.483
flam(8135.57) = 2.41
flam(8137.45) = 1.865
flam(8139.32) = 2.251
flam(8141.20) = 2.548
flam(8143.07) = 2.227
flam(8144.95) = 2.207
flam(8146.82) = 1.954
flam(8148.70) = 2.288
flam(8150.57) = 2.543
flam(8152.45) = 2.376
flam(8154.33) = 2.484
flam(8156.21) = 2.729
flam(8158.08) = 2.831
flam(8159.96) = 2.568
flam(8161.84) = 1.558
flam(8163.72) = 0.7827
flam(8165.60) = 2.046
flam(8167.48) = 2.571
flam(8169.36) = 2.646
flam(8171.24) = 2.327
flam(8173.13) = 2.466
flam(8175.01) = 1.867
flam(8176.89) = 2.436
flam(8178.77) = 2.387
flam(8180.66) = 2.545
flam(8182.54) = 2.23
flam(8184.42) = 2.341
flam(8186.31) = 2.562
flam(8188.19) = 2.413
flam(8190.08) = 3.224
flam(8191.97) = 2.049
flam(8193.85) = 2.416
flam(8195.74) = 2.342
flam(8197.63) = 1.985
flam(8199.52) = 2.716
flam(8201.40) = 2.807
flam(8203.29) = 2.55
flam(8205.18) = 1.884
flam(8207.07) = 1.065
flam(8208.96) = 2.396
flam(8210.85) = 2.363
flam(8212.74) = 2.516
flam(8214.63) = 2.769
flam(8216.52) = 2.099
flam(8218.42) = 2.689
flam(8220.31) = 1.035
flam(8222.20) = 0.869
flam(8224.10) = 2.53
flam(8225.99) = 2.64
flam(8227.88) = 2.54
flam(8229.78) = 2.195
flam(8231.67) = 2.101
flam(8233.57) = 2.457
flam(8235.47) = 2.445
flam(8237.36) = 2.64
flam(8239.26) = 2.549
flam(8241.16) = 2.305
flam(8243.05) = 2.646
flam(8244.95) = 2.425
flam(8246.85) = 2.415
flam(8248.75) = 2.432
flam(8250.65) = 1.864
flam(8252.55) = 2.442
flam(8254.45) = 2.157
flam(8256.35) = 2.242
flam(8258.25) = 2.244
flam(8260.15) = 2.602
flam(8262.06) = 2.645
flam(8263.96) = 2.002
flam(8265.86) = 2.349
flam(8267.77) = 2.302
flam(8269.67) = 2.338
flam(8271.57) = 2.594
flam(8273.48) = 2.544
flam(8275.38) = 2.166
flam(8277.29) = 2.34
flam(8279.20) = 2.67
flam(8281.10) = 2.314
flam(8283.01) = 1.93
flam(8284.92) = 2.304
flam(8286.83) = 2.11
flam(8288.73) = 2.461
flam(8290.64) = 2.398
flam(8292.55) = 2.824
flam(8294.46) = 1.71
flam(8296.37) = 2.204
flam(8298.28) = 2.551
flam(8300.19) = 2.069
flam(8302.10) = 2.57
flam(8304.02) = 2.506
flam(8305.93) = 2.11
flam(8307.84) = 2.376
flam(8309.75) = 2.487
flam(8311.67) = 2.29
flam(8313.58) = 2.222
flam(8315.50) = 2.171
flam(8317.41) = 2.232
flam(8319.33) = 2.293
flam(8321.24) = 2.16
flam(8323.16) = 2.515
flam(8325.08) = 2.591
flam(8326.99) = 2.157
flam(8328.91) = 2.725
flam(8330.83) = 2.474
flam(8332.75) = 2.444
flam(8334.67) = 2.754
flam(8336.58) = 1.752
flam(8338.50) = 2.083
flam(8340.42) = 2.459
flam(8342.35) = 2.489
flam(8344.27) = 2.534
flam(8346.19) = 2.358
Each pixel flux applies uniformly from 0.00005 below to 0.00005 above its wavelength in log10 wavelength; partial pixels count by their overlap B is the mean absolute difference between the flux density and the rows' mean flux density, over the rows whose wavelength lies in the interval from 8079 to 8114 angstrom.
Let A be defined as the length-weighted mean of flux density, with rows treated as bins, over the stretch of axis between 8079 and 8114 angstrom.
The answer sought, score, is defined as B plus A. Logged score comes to 2.85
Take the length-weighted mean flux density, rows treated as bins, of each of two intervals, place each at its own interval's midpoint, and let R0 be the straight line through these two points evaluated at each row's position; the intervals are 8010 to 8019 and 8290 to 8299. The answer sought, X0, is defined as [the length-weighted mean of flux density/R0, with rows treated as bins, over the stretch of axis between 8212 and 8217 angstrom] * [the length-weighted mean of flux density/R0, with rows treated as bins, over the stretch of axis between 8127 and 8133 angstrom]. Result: 1.02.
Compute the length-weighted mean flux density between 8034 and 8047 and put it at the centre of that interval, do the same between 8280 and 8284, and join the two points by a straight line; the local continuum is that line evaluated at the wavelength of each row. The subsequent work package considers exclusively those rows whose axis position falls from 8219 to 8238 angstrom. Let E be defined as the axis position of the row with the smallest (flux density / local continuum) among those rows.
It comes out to 8222.20 angstrom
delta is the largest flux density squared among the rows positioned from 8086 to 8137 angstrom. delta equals 9.4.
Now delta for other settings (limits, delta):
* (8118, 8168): 8.0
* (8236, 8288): 7.1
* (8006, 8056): 8.4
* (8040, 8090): 9.8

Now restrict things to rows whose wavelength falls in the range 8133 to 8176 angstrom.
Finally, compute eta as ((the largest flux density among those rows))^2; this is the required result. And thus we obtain 8.0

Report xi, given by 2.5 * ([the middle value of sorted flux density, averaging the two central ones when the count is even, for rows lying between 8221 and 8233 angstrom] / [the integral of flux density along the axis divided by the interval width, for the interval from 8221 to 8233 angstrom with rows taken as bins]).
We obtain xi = 2.77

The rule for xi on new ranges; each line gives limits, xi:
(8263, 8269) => 2.59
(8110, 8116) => 2.55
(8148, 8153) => 2.46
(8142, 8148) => 2.57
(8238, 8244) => 2.54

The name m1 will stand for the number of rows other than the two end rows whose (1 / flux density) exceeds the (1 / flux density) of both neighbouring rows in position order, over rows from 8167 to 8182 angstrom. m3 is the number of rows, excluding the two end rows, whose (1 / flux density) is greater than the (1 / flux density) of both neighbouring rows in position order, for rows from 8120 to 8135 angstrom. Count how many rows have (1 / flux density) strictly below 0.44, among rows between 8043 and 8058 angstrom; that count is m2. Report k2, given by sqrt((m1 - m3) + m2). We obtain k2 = 2.65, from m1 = 3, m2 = 5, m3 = 1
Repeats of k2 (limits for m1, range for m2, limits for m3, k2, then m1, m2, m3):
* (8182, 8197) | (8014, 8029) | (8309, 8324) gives 2.65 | 2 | 7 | 2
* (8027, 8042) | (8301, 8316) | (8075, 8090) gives 2.45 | 3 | 5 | 2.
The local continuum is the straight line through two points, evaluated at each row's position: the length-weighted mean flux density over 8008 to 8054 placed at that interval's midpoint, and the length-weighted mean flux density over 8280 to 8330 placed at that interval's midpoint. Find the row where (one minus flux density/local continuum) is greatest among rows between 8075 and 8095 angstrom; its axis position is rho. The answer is 8092.60 angstrom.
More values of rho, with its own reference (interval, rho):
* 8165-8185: 8175.01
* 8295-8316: 8300.19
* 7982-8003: 7994.44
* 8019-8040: 8025.80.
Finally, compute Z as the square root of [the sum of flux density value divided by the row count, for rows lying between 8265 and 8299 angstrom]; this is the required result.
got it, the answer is 1.53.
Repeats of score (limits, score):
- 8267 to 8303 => 2.54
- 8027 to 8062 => 2.68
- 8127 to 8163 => 2.56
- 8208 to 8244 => 2.64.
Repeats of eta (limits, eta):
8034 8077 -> 8.6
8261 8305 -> 8.0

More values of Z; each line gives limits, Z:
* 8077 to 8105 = 1.58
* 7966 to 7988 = 1.61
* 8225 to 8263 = 1.55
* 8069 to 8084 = 1.57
